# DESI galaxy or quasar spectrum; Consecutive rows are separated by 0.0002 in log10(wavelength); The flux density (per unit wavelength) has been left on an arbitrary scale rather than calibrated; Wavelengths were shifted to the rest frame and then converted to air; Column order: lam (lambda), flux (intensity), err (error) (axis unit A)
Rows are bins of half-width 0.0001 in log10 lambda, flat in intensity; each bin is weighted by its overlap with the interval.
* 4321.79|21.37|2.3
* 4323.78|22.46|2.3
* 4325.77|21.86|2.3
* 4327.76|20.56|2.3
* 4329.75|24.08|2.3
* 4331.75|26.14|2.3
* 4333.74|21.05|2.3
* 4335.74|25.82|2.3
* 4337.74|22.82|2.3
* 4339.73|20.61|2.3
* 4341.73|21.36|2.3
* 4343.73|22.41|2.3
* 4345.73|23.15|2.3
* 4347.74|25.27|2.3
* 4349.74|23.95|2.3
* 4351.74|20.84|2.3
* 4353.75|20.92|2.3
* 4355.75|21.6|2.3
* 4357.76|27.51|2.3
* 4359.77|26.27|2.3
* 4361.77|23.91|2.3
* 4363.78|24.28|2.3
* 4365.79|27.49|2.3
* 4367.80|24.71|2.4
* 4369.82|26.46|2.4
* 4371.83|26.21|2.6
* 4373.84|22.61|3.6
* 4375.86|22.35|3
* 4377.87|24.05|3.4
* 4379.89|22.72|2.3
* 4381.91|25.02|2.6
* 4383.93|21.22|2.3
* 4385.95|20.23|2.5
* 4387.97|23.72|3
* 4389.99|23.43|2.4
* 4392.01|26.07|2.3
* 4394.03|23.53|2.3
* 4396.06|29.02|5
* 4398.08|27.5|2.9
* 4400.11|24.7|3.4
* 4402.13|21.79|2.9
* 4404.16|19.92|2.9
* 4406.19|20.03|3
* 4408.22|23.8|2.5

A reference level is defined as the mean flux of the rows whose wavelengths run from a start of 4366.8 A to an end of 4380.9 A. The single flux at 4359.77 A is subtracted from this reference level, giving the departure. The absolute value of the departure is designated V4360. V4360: 2.1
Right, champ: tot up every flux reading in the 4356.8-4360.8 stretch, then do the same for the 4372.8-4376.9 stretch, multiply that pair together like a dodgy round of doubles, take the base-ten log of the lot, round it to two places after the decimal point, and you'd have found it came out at 3.38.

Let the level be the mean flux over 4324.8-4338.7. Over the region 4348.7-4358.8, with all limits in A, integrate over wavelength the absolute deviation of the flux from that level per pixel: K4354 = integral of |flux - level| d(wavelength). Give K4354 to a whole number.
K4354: 23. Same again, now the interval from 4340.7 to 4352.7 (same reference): 16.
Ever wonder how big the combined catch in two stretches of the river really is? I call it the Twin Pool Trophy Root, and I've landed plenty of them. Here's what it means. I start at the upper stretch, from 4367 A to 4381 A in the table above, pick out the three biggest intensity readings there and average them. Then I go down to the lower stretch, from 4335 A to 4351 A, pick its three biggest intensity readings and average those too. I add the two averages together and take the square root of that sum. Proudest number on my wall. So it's 7.13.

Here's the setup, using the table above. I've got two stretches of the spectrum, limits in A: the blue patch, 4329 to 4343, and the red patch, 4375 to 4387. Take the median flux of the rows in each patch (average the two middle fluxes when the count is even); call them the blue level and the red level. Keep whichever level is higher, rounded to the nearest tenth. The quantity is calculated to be 22.8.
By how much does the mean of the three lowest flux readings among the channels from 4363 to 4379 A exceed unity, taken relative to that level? 22.0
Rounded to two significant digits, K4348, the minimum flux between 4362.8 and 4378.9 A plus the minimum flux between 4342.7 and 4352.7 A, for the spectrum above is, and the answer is 43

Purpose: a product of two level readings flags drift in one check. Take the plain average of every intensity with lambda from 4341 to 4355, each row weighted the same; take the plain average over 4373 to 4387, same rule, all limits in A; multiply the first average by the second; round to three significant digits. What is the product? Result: 510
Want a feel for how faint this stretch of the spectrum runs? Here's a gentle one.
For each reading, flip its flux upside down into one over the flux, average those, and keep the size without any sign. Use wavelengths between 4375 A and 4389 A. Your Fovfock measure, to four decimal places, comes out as 0.0441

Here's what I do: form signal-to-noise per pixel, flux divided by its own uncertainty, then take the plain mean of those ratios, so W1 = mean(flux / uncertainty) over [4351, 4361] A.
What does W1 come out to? 10.2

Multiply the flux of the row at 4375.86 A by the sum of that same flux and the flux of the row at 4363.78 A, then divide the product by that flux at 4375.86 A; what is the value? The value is 46.6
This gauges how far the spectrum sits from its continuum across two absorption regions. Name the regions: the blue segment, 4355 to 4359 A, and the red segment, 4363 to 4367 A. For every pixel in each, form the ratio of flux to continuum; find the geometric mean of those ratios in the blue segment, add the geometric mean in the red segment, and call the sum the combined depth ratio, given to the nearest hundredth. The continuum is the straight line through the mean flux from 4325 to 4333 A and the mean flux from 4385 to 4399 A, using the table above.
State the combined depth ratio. 2.09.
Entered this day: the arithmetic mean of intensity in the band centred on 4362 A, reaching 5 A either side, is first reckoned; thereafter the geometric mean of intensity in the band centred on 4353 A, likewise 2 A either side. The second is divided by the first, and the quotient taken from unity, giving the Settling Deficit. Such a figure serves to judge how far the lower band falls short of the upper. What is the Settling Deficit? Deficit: 0.19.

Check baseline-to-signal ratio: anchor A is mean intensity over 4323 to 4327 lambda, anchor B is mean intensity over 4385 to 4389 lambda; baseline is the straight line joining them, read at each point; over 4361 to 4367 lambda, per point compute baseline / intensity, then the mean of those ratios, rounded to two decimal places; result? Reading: 0.88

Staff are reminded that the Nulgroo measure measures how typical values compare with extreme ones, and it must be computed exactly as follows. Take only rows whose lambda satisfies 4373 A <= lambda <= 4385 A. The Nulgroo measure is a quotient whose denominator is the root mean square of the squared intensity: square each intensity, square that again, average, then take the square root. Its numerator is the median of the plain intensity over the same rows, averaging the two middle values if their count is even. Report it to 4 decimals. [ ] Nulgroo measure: 0.0425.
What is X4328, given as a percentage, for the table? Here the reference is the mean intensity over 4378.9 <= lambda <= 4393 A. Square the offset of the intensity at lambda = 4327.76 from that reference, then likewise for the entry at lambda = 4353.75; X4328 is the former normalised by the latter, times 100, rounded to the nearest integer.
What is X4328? 134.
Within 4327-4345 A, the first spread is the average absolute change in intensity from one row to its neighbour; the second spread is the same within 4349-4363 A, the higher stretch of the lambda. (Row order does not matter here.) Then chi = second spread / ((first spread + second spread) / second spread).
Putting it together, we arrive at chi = 0.99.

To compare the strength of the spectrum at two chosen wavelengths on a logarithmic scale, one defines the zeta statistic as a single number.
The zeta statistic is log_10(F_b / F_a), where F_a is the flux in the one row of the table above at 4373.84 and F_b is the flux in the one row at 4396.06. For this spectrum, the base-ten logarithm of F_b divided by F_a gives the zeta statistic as 0.11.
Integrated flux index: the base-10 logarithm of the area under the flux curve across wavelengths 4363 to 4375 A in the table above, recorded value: 2.48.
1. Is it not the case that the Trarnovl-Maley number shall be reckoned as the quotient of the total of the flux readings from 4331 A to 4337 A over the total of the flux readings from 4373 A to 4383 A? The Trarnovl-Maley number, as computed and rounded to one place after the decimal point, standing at 0.6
